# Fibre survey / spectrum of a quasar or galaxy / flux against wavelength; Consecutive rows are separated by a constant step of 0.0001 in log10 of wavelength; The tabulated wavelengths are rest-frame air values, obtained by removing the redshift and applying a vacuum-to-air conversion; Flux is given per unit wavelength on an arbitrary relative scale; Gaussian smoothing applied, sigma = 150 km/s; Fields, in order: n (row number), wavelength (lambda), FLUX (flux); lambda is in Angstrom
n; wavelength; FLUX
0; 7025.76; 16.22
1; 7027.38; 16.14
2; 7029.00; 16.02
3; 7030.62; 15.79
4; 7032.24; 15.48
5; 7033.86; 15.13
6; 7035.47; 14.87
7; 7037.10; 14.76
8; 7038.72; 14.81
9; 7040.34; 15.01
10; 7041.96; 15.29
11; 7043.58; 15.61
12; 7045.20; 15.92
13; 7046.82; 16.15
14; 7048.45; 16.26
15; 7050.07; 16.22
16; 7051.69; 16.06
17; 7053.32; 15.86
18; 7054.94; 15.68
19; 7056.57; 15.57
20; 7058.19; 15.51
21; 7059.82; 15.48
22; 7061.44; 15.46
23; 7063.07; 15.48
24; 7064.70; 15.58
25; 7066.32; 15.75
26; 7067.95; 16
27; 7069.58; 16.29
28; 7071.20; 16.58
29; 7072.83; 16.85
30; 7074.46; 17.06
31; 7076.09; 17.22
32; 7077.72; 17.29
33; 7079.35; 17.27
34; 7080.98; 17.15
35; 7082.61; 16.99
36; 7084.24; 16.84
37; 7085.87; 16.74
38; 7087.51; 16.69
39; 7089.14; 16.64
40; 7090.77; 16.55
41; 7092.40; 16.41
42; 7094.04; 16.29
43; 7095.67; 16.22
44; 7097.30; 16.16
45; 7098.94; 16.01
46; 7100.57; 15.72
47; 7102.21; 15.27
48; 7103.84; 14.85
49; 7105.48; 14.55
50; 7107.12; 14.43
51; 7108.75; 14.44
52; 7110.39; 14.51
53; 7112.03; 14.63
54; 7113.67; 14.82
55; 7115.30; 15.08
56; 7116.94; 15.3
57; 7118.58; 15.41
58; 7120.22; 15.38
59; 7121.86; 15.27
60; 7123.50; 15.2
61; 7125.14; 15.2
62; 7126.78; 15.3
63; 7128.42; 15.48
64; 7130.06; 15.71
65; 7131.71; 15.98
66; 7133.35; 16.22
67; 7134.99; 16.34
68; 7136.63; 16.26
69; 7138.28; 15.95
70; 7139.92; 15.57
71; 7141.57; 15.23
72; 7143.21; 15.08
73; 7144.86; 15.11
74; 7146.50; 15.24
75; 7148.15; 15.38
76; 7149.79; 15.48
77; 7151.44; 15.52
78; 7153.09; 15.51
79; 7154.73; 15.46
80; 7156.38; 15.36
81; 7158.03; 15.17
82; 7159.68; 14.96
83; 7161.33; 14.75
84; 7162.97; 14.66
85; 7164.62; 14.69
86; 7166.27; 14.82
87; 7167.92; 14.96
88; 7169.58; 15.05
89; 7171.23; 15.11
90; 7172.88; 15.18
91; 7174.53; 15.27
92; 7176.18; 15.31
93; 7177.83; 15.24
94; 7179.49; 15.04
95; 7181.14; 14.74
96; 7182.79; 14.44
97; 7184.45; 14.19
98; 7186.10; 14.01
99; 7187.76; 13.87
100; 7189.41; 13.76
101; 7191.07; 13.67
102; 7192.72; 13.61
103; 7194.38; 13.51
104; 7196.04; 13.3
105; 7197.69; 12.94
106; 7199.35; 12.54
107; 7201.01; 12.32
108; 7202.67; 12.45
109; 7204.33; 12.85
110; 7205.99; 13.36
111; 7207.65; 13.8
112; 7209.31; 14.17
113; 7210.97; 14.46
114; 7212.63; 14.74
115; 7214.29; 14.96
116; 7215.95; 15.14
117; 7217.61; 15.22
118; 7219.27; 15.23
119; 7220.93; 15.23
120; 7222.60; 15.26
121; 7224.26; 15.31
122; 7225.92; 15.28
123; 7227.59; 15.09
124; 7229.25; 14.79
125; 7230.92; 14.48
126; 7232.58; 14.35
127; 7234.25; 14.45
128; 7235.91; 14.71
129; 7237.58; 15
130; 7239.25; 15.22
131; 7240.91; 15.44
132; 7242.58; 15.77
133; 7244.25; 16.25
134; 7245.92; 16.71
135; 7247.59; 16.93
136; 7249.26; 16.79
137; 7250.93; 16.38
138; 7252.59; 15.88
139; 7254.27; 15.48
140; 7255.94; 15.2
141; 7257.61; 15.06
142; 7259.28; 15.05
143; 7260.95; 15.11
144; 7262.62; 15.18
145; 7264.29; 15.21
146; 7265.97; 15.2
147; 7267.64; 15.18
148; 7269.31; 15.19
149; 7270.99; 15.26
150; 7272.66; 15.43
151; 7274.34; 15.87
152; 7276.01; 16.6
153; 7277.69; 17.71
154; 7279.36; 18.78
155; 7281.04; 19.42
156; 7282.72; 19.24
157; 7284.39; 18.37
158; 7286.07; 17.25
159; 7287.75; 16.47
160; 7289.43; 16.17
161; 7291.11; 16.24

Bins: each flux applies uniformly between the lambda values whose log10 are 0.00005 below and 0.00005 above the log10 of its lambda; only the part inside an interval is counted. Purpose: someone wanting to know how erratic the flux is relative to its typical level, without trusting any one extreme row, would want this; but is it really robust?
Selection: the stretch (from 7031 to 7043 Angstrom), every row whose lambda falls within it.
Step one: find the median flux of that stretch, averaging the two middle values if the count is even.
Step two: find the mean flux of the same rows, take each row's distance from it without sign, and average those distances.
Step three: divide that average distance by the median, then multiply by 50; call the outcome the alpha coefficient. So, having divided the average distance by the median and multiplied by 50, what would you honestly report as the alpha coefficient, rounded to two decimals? 0.71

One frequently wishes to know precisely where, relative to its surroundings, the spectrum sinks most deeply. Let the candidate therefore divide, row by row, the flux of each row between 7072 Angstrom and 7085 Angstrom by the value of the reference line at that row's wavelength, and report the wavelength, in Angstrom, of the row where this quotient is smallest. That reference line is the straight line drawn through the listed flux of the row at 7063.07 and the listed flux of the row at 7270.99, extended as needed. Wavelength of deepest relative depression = 7072.83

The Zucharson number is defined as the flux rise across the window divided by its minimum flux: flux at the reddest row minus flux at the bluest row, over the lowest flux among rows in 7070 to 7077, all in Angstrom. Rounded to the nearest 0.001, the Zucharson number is 0.039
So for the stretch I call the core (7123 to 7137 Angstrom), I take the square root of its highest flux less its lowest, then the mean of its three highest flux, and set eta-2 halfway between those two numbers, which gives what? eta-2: 8.67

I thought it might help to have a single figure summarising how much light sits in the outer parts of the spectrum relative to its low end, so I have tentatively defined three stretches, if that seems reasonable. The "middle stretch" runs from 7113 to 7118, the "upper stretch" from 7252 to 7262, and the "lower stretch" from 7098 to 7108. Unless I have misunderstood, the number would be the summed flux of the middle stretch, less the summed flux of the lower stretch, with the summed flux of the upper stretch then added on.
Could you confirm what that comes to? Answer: 46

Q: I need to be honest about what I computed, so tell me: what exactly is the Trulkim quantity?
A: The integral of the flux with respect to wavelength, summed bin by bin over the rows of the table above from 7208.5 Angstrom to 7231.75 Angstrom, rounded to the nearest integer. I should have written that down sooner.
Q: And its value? 348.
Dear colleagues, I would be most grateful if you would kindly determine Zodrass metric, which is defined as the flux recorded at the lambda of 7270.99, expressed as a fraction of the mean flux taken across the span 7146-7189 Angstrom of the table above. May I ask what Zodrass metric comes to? 1.02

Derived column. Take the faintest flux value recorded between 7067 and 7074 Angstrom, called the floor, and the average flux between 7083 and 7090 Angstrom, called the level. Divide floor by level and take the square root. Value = 0.98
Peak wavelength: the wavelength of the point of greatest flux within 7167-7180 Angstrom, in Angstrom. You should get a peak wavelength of 7176.18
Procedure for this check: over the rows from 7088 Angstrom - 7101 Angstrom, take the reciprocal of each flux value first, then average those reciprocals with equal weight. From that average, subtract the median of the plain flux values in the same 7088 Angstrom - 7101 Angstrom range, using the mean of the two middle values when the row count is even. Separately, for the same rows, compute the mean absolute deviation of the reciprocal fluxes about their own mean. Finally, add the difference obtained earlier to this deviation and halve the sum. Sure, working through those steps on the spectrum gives -8.1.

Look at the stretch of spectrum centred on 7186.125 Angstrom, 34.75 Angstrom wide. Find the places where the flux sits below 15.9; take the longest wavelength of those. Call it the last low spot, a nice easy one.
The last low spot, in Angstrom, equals 7202.67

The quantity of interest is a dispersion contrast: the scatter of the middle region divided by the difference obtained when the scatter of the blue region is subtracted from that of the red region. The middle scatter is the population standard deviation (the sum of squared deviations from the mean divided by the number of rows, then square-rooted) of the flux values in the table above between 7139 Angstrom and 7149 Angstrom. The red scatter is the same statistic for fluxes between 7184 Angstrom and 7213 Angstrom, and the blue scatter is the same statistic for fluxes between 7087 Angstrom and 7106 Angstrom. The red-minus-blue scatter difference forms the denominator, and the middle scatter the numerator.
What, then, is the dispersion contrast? -41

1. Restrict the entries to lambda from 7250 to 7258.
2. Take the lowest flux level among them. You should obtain 15.06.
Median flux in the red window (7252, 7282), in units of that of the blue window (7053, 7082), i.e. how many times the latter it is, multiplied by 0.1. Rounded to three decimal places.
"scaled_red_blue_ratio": 0.096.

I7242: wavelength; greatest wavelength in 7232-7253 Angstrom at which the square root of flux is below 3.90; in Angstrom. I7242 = 7237.58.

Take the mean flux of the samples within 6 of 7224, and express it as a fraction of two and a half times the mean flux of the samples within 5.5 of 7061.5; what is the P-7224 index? 0.390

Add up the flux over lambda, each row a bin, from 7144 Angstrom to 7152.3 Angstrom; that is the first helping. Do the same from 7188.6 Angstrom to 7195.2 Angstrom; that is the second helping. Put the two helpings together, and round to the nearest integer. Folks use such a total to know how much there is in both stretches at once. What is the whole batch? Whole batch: 217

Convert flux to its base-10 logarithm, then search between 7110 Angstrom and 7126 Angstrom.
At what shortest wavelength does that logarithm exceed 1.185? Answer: 7118.58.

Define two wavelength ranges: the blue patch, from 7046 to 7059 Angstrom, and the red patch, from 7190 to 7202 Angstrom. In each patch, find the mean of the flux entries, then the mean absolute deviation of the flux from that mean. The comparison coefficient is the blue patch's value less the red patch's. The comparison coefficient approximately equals -0.19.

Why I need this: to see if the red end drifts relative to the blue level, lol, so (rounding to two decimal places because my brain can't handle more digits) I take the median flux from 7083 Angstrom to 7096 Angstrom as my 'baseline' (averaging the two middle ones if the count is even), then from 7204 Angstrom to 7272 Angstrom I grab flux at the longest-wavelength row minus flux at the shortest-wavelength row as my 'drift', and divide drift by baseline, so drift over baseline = 0.15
